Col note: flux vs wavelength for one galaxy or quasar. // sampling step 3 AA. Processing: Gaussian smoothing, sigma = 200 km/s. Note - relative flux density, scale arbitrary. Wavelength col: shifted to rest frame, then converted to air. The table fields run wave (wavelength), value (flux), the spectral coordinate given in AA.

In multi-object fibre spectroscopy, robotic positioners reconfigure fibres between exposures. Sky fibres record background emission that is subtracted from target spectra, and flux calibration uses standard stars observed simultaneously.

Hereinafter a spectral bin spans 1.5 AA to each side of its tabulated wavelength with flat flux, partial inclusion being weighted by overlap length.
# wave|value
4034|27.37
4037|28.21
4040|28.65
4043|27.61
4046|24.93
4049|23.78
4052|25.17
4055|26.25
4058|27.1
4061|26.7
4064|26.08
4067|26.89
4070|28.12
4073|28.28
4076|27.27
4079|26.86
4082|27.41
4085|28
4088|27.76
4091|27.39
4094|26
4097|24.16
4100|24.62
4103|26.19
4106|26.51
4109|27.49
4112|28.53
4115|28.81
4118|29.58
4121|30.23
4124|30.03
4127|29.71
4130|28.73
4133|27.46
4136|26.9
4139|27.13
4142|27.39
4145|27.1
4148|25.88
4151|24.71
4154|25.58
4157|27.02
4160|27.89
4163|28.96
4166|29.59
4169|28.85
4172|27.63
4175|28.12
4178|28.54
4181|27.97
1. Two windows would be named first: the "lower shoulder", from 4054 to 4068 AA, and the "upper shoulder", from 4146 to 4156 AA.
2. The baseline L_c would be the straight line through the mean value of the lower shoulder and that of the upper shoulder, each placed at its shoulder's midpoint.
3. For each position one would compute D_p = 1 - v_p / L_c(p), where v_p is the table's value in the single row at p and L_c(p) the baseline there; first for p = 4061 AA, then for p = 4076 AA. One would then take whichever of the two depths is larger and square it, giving 0.000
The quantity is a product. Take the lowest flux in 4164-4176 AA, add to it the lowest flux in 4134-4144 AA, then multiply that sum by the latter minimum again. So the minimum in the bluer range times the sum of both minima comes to 1467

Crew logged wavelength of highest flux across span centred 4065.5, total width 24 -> 4073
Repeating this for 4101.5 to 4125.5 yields 4121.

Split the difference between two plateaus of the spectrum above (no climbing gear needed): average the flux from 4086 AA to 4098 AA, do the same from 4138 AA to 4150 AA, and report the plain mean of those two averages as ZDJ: 26.6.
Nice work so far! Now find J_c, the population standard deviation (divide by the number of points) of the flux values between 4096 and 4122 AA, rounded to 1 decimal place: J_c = 2.0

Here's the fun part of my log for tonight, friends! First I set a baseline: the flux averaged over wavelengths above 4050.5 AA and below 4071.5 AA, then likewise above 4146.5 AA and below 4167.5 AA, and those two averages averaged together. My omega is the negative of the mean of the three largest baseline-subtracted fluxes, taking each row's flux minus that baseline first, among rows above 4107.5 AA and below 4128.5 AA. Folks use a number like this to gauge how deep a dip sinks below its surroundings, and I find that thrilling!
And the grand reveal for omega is -3.1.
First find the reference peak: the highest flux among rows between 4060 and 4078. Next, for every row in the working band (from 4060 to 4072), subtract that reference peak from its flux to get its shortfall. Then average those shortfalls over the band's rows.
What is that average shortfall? -1.3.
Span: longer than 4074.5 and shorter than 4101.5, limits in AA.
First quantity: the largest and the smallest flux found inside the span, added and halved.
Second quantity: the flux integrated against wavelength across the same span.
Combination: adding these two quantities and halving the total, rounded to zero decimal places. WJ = 372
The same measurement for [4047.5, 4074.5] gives 371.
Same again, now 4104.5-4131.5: 404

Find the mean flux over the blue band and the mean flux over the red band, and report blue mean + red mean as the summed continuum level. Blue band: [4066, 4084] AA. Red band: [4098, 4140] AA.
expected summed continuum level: 55.5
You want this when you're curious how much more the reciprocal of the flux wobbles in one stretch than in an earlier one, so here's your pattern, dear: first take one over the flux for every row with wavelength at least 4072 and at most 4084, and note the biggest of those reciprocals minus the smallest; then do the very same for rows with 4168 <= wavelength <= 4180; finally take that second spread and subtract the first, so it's -0.0003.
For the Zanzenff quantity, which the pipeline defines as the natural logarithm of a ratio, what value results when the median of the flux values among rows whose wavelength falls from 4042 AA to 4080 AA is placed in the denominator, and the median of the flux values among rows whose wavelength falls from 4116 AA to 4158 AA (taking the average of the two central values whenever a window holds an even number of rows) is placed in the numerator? 0.01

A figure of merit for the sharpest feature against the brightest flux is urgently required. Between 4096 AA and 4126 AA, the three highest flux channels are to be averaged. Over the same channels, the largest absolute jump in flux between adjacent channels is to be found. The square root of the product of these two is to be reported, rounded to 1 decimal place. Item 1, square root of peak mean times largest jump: 6.9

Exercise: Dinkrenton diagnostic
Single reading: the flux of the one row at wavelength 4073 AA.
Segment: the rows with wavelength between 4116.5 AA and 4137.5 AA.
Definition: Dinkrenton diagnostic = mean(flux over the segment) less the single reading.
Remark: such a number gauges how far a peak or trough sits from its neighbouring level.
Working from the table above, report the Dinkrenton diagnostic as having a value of 0.7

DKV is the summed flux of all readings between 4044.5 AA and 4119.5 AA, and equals 670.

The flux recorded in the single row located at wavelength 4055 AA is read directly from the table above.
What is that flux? 26.25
